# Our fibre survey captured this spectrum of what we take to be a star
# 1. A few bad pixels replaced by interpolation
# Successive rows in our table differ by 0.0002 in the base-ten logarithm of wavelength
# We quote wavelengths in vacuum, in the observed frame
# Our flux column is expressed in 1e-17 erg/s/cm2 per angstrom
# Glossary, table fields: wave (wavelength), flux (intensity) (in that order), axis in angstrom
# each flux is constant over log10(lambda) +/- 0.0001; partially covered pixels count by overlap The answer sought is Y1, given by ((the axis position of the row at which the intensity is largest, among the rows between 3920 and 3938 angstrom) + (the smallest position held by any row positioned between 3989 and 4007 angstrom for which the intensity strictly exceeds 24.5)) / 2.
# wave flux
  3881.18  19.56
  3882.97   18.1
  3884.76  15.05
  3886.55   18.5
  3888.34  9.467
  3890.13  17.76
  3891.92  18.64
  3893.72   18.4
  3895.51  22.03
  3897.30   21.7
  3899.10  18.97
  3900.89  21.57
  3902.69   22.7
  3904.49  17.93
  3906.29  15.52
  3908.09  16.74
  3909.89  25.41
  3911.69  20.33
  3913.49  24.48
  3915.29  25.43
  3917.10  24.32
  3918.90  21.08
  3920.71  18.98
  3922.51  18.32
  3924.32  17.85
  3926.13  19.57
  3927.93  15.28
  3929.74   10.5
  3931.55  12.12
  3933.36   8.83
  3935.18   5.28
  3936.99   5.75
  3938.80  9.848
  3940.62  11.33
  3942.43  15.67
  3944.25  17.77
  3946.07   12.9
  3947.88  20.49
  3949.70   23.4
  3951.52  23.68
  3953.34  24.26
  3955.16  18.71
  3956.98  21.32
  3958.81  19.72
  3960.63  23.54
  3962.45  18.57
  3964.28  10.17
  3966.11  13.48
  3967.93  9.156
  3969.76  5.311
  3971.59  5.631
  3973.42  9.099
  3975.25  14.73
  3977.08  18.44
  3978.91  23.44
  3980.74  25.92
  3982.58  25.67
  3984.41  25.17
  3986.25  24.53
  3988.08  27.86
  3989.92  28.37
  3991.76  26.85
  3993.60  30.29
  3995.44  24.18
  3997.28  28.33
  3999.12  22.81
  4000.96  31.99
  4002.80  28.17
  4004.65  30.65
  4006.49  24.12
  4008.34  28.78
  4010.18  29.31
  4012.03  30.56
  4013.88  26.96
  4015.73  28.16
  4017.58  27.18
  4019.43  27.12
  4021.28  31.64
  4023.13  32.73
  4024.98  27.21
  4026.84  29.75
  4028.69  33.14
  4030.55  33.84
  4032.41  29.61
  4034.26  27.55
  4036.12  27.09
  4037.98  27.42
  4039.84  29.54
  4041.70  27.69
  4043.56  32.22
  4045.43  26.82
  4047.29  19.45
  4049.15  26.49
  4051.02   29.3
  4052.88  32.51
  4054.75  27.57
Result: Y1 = 3958.0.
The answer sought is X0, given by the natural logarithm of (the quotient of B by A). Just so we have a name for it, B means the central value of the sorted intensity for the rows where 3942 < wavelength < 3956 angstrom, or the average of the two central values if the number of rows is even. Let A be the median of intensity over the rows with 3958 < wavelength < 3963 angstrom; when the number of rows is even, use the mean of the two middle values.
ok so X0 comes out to 0.0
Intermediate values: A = 20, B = 19.6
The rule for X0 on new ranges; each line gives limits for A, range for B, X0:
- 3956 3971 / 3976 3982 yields 0.4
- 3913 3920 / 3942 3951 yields -0.3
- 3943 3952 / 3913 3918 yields 0.2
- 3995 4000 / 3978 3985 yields 0.1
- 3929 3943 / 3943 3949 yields 0.6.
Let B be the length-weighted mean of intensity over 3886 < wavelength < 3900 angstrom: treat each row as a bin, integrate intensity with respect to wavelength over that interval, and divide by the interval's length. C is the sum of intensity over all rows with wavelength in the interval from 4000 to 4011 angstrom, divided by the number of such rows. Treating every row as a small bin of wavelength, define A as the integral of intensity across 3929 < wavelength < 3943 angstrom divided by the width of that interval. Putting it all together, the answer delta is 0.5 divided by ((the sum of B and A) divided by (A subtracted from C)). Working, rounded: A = 9.8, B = 18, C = 29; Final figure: 0.34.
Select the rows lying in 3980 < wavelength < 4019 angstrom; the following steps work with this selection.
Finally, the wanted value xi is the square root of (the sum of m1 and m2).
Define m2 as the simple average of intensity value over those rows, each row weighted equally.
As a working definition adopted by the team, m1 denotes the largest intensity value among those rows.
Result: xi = 7.7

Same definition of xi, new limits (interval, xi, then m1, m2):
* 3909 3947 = 6.5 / 25.43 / 16.2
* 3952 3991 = 6.9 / 28.37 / 18.7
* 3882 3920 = 6.7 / 25.43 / 19.7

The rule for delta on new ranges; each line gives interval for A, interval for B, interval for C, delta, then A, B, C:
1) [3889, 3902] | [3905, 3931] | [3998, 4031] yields 0.12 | 19.7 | 19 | 29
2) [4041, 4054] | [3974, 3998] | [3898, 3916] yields -0.07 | 27.8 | 25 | 21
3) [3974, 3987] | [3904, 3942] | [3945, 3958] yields -0.02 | 22.2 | 16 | 21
